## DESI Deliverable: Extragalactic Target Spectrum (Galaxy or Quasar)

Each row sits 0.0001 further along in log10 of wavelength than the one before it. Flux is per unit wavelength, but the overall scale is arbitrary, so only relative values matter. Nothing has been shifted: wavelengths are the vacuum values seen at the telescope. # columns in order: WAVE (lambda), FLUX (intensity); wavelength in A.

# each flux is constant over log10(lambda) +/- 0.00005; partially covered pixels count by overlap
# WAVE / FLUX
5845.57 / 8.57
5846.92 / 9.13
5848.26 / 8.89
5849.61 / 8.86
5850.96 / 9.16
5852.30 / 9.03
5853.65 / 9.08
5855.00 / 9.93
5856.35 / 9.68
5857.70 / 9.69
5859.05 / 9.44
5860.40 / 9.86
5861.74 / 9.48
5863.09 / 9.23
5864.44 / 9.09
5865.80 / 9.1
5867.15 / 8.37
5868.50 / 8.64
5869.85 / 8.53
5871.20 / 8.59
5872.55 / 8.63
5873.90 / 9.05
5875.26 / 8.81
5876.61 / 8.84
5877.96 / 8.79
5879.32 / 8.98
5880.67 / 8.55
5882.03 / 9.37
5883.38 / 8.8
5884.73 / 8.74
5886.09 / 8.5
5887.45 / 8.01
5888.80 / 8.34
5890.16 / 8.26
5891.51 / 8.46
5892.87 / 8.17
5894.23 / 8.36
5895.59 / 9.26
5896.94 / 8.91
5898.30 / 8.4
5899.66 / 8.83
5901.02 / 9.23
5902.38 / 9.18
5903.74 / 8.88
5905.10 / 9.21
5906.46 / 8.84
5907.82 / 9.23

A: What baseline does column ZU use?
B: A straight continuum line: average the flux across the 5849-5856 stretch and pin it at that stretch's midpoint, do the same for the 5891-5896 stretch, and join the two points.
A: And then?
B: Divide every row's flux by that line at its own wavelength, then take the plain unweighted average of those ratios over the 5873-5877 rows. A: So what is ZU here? 1.01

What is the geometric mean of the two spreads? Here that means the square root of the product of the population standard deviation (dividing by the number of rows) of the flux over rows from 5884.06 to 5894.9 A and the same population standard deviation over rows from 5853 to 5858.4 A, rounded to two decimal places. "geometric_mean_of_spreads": 0.25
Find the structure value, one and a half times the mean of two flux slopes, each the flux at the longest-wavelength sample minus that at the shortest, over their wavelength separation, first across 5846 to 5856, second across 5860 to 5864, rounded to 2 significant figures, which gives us -0.10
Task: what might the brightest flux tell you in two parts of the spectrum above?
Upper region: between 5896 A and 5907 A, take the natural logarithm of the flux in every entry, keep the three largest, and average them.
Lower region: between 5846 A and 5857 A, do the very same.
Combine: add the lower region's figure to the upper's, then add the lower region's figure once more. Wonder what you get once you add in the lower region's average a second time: 6.74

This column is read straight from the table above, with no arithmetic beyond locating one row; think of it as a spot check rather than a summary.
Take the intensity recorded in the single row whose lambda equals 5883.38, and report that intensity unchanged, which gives 8.8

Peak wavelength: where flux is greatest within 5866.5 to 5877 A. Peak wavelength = 5873.90 A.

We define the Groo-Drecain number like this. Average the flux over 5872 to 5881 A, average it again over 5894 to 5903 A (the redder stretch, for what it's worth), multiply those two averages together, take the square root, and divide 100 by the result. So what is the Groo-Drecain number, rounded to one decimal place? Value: 11.3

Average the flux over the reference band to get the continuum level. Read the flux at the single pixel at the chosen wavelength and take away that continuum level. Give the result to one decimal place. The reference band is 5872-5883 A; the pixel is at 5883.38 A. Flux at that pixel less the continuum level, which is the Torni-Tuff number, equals -0.1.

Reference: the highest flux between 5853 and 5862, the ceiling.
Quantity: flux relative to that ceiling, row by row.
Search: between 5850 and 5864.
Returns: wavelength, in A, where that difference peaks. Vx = 5855.00 A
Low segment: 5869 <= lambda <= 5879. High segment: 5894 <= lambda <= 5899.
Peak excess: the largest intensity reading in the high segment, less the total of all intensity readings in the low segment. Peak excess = -52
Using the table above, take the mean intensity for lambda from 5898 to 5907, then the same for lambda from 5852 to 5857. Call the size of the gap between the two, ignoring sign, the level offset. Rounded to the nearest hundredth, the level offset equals 0.49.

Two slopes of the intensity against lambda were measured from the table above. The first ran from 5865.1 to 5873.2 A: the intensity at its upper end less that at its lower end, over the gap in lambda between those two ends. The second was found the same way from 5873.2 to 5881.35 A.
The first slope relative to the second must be 0.9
